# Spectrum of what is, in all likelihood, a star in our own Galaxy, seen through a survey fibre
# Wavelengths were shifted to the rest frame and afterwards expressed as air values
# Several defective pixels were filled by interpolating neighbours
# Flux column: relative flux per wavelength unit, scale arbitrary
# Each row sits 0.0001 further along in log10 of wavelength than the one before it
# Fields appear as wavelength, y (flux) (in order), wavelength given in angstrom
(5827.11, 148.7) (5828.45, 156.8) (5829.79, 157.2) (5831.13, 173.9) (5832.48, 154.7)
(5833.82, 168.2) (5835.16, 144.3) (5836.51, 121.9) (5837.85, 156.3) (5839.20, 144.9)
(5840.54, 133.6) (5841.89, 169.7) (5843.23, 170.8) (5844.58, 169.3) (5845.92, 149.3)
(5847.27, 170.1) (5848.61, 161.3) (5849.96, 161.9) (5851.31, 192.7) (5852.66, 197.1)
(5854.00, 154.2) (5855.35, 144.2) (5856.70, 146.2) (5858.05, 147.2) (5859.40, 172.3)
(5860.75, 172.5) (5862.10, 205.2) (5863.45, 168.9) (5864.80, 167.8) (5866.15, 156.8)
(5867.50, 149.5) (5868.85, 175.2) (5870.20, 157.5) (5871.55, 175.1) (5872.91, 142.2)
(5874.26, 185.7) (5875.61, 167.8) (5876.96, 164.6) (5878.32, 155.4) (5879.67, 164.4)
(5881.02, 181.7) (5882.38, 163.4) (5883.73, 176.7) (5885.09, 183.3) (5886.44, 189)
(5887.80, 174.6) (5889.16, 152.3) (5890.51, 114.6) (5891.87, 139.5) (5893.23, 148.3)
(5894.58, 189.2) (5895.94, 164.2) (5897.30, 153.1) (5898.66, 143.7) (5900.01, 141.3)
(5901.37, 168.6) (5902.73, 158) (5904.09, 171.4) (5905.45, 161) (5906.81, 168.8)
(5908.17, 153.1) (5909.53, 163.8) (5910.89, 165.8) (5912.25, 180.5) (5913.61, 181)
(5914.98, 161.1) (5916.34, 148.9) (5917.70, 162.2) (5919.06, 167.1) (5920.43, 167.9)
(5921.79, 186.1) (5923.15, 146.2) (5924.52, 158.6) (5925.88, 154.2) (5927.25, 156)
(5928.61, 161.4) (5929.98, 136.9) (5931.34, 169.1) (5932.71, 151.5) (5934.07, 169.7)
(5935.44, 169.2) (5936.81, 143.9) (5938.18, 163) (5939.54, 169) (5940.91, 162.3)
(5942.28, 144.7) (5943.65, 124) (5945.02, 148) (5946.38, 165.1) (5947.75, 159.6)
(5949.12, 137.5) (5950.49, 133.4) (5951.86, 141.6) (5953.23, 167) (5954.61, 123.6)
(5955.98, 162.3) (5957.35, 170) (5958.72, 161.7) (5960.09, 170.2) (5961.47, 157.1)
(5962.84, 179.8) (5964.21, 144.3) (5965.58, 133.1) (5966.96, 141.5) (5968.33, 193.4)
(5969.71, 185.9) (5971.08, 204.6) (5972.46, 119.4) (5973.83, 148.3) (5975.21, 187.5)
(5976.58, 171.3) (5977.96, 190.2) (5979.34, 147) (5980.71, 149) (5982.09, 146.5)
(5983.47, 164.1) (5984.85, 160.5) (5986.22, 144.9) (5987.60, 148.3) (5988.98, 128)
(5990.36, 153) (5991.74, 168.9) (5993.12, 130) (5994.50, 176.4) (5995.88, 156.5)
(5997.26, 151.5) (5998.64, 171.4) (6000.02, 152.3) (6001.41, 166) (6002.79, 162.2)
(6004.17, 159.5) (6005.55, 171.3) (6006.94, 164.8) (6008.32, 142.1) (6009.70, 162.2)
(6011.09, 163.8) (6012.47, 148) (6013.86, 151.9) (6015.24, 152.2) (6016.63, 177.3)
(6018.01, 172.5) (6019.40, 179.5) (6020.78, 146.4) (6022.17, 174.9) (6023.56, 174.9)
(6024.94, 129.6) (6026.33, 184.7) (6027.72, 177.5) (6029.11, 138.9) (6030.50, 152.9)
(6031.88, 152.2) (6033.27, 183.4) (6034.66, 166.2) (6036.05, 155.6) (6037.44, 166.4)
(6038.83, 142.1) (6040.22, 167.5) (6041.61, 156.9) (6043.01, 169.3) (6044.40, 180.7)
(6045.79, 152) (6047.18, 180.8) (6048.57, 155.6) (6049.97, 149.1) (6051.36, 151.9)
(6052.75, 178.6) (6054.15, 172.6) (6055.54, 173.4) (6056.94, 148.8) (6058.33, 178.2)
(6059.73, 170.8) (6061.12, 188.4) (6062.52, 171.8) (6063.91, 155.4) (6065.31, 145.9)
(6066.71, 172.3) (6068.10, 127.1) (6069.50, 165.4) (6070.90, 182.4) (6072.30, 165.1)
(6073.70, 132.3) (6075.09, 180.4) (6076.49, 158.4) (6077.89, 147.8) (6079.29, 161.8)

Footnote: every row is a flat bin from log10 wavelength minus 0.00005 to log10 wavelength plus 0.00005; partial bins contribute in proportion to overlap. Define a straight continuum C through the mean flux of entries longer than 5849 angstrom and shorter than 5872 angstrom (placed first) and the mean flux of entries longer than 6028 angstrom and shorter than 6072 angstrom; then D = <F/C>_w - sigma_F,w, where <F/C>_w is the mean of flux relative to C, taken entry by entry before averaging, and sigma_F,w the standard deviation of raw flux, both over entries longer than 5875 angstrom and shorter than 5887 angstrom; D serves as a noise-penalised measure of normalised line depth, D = -10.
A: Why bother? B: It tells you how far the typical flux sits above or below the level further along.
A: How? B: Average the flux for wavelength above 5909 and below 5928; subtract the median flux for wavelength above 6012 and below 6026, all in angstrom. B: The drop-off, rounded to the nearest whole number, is 2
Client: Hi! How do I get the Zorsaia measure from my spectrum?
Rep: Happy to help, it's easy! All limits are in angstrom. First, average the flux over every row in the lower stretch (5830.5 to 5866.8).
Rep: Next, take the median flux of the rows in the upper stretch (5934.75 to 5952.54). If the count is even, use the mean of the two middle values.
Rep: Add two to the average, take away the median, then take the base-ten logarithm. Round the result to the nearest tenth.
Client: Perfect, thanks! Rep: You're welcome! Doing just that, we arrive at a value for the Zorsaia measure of 1.2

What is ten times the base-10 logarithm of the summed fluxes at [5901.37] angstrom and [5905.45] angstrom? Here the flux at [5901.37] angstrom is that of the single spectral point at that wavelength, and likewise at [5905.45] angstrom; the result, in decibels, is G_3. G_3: 25.2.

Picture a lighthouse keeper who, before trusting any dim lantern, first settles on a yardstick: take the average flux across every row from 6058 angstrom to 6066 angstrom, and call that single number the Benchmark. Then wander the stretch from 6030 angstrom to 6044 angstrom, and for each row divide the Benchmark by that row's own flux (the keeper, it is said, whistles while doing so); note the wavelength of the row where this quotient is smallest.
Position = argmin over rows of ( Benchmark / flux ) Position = 6033.27 angstrom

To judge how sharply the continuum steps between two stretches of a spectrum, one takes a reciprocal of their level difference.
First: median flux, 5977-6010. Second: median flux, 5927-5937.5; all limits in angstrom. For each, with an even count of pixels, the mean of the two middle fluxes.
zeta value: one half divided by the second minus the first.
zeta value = 0.71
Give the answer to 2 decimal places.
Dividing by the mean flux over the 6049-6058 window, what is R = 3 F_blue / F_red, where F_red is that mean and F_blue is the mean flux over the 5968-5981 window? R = 3.13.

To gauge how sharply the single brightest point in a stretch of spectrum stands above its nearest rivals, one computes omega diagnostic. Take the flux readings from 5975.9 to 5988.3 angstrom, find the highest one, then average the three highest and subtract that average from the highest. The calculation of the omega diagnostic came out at 15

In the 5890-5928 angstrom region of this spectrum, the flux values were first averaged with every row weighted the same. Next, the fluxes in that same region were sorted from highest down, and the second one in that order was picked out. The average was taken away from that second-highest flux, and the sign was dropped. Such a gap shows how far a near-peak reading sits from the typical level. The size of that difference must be 26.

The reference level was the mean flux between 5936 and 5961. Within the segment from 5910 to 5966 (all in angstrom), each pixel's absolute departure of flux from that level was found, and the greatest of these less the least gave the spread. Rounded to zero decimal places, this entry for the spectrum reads 32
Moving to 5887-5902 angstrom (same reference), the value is 38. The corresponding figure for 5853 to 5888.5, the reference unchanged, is 51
